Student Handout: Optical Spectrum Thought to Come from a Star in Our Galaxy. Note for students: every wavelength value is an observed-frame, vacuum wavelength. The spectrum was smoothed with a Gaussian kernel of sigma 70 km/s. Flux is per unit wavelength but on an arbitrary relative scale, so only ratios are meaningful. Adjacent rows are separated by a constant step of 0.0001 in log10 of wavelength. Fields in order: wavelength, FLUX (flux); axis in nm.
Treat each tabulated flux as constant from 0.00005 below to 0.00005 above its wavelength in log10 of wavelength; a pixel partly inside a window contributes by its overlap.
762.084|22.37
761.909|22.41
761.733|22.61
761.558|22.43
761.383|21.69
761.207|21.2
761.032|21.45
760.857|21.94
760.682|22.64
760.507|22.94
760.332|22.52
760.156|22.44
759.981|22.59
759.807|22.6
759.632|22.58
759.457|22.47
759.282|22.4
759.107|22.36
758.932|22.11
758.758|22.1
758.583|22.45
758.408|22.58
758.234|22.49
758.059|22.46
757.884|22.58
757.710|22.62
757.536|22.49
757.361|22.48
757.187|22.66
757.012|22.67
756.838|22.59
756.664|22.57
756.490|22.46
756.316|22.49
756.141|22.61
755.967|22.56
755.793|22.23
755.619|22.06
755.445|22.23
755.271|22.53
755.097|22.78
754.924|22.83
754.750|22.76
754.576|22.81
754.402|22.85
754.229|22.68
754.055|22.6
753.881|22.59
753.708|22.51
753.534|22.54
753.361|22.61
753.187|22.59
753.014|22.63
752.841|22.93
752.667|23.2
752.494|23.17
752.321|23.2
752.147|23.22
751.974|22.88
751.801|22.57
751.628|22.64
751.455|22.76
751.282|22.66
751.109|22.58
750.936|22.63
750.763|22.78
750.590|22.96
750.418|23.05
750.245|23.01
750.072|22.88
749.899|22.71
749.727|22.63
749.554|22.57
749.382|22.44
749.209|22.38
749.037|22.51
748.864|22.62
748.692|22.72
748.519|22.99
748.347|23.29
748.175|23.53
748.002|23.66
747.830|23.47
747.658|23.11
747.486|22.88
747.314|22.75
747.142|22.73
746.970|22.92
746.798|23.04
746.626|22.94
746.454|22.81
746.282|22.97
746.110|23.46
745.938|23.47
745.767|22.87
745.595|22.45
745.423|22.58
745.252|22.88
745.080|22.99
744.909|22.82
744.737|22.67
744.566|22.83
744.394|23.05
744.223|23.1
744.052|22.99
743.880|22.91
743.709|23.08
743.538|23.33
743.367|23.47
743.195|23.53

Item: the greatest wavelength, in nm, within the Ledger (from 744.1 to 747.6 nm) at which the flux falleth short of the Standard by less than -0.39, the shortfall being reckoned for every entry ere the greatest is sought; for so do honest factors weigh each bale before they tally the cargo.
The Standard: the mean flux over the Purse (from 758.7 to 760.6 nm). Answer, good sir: 747.486 nm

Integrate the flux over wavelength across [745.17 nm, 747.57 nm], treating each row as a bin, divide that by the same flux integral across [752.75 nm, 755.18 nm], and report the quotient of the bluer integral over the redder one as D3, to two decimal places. 1.00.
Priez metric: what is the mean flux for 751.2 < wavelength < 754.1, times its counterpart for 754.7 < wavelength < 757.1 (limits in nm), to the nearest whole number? 513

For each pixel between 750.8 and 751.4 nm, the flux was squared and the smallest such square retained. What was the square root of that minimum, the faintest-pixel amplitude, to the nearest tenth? 22.6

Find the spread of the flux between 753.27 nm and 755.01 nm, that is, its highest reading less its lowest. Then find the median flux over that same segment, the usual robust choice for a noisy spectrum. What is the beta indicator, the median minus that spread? 22.3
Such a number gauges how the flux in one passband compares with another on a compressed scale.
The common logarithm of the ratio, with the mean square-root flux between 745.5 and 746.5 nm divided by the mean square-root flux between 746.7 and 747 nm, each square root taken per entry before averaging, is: 0.000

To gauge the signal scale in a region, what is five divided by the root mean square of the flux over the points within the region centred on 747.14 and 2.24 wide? 0.216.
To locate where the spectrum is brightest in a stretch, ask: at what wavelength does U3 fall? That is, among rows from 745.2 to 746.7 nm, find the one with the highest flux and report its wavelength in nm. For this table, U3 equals 745.938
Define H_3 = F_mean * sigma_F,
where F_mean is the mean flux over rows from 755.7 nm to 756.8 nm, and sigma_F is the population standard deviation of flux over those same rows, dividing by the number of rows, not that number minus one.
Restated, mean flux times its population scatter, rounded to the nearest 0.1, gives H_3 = 2.8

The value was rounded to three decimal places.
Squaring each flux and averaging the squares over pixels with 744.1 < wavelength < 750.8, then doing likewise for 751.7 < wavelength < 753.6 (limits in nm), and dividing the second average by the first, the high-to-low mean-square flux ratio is 0.996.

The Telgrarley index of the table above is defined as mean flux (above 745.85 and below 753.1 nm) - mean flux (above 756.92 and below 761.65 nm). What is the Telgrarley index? 0.5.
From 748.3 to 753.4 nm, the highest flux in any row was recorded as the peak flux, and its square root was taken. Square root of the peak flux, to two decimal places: 4.83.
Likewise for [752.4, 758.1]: 4.82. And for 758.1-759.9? 4.75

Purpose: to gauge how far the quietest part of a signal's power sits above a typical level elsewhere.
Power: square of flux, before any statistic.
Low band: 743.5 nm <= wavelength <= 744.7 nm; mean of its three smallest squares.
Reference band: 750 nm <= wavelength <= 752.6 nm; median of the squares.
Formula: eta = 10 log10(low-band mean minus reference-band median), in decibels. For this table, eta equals 1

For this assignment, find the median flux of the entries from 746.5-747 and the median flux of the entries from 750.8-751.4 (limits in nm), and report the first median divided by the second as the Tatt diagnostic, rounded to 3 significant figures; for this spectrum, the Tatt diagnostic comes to 1.01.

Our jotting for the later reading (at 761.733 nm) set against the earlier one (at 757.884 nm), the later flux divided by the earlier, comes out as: 1.00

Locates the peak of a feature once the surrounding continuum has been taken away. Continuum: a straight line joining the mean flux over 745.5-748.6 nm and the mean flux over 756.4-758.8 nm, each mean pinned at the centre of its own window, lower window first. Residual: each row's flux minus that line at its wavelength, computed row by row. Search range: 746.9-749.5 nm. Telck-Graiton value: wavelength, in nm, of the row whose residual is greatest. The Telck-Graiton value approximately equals 748.002 nm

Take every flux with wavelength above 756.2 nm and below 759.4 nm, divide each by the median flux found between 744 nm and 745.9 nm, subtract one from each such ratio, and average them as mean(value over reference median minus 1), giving -0.017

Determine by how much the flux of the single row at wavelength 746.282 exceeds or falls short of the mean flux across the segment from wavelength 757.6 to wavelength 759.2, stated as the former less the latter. 0.55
